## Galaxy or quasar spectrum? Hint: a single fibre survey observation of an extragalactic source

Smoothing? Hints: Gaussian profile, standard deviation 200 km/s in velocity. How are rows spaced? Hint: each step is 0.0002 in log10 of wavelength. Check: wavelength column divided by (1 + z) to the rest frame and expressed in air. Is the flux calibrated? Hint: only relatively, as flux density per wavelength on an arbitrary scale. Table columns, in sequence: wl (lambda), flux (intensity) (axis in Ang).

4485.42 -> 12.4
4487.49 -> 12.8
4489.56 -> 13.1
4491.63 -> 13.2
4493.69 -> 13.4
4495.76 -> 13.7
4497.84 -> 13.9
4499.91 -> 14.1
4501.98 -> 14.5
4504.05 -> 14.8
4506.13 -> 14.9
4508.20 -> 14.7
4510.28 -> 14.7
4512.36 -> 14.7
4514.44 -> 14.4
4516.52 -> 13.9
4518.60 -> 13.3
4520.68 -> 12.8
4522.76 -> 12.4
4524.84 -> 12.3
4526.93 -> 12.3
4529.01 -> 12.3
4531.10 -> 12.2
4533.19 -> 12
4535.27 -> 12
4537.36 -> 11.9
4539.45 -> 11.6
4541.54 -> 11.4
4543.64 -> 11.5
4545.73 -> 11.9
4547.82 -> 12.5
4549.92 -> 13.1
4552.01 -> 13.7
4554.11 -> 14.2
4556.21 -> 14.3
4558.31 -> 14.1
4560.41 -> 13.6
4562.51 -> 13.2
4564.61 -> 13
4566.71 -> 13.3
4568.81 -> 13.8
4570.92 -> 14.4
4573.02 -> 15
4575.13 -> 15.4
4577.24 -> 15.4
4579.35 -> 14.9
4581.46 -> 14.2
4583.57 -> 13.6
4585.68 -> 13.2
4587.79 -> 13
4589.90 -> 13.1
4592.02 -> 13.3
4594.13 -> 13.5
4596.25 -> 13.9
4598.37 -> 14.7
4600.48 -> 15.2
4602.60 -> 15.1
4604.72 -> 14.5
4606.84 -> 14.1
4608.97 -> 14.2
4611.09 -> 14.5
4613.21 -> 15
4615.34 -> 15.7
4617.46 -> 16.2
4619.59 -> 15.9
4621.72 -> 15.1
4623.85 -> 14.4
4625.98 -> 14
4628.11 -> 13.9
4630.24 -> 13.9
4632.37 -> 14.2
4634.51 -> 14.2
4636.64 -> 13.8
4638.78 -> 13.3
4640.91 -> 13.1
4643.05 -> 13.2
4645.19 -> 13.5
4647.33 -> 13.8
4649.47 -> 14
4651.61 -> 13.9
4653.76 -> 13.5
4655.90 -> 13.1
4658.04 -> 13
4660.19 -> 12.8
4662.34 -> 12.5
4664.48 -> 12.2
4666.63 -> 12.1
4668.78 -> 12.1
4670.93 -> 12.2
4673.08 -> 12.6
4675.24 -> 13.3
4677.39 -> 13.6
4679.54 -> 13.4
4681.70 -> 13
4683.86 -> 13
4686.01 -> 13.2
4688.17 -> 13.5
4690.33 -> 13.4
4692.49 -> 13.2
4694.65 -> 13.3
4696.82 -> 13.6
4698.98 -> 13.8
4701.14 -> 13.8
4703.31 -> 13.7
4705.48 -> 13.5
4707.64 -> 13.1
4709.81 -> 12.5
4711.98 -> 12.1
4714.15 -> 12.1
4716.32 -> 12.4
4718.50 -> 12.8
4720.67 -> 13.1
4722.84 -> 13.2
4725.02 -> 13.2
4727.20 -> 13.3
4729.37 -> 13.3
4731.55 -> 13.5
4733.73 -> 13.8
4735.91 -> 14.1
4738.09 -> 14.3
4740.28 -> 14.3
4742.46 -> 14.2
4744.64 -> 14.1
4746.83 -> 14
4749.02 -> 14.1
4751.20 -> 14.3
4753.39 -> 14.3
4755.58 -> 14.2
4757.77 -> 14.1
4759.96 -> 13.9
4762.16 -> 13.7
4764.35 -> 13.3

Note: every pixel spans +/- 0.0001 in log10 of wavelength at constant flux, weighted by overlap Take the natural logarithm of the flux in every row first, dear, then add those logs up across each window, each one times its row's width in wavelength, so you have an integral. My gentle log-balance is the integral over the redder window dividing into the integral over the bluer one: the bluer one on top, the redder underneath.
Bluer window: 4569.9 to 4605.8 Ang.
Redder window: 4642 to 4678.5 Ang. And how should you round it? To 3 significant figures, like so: 1.02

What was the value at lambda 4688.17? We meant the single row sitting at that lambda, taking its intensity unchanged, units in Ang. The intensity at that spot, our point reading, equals 13.5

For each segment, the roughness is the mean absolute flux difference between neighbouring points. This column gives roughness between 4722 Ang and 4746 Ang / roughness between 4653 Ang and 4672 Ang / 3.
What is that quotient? 0.23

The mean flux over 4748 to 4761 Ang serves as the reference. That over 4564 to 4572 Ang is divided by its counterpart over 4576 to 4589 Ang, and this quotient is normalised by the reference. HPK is 0.069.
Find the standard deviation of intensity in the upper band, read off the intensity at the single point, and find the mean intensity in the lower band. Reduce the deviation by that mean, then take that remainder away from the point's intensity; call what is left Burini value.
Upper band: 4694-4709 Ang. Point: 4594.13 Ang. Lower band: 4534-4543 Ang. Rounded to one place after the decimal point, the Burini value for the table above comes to 25.0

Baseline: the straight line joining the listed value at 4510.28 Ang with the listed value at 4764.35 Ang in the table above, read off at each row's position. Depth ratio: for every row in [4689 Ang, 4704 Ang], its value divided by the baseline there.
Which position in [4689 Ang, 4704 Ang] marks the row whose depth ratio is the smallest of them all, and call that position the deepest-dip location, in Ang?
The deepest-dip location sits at 4692.49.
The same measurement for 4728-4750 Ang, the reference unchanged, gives 4729.37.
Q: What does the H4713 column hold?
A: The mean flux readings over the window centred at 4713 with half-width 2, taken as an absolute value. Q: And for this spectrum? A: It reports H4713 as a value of 12.1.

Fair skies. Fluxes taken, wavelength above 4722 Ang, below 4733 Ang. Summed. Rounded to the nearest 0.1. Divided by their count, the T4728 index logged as 13.3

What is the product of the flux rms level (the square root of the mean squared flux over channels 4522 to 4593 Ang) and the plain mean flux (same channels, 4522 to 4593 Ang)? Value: 174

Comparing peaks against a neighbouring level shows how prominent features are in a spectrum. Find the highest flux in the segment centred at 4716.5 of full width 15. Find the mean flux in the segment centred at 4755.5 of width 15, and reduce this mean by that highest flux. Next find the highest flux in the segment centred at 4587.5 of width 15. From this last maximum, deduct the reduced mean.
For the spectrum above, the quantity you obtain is 13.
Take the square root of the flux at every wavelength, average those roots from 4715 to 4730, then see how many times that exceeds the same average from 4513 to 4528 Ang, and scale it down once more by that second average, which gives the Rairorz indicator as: 0.28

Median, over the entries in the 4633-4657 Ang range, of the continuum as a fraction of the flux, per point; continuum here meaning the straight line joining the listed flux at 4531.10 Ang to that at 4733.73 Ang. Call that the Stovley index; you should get 0.97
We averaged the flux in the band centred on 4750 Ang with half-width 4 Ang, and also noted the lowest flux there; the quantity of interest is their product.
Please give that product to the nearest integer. 198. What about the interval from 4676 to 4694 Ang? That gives 173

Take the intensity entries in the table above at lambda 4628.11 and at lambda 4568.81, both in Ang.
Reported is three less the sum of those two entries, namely -24.7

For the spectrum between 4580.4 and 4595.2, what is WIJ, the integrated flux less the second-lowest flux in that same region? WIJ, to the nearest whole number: 185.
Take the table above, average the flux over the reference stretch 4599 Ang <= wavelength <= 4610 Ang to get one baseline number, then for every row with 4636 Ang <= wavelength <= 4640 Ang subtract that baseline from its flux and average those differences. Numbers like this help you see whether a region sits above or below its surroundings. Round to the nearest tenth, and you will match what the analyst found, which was -1.1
